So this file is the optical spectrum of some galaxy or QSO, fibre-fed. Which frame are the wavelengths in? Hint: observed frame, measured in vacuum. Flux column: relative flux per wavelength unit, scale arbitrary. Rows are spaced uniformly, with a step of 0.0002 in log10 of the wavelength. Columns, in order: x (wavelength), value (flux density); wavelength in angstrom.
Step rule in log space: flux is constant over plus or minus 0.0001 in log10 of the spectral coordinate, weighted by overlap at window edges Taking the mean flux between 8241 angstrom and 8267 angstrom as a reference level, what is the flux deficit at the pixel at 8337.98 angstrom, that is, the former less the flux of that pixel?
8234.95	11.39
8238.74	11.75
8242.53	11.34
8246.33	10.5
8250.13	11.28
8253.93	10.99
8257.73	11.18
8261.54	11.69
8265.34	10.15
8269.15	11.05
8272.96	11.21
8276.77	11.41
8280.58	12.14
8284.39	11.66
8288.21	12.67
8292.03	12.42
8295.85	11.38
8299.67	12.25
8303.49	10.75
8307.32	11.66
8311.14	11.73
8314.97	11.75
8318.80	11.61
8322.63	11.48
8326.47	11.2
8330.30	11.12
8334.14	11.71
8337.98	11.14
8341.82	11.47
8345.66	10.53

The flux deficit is -0.1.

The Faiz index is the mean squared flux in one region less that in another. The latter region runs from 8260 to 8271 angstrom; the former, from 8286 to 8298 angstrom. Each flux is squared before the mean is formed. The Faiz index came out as 28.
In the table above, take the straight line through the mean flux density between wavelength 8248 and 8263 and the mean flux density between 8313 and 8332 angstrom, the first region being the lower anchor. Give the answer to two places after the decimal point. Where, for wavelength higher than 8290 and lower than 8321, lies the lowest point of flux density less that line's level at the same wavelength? 8303.49 angstrom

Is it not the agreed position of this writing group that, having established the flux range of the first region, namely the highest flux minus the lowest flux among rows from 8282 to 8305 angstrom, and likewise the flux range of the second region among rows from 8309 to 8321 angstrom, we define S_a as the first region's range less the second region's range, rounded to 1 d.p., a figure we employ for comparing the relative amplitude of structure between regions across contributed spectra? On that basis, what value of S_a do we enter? 1.8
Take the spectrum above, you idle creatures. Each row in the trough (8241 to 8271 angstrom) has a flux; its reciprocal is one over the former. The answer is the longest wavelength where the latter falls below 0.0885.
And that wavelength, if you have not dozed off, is 8261.54 angstrom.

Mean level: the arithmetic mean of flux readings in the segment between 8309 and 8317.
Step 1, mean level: 11.7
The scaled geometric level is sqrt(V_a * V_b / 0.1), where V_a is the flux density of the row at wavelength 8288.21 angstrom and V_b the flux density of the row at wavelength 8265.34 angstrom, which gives 35.9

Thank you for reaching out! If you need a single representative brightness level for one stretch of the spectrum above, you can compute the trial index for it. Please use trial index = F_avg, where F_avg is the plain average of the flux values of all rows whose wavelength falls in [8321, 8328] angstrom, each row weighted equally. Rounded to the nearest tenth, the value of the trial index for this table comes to 11.3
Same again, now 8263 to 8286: 11.3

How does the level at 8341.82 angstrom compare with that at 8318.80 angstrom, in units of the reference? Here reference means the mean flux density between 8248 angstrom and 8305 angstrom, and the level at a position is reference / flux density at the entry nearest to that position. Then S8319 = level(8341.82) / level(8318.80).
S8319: 1.01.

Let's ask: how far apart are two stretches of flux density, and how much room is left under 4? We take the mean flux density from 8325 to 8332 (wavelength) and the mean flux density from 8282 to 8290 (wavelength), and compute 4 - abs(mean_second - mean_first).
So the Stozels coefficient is 3.0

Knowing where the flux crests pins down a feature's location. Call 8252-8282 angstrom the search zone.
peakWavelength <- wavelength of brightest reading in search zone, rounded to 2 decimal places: 8280.58 angstrom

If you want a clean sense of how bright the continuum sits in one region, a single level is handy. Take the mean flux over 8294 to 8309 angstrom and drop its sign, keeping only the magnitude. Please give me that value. 11.5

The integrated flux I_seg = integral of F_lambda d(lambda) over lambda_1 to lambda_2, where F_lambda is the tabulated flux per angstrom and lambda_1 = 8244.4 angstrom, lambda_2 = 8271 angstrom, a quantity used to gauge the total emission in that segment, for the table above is 292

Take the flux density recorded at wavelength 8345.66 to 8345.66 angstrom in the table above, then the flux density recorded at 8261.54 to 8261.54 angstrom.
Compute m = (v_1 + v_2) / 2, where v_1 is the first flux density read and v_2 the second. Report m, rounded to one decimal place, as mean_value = 11.1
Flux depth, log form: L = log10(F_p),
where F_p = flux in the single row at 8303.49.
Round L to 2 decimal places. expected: 1.03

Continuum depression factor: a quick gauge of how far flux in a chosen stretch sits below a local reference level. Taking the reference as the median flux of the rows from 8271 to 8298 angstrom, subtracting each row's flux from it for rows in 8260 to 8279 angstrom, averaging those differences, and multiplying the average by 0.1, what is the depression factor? 0.06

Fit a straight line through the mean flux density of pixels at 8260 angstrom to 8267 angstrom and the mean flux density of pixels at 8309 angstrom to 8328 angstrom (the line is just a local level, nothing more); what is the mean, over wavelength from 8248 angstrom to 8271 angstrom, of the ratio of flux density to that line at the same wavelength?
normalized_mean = 1.02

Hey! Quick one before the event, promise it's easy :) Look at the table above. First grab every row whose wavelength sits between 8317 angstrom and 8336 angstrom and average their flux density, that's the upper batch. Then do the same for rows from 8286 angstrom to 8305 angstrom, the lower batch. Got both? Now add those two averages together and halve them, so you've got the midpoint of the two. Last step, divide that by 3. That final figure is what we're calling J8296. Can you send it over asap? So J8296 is 3.89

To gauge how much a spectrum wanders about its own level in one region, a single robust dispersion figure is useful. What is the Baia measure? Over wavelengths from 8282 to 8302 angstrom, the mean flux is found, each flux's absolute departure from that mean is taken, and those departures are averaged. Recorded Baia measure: 0.44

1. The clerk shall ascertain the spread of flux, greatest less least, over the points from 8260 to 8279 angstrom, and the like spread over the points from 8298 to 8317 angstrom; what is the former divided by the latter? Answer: 1.0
